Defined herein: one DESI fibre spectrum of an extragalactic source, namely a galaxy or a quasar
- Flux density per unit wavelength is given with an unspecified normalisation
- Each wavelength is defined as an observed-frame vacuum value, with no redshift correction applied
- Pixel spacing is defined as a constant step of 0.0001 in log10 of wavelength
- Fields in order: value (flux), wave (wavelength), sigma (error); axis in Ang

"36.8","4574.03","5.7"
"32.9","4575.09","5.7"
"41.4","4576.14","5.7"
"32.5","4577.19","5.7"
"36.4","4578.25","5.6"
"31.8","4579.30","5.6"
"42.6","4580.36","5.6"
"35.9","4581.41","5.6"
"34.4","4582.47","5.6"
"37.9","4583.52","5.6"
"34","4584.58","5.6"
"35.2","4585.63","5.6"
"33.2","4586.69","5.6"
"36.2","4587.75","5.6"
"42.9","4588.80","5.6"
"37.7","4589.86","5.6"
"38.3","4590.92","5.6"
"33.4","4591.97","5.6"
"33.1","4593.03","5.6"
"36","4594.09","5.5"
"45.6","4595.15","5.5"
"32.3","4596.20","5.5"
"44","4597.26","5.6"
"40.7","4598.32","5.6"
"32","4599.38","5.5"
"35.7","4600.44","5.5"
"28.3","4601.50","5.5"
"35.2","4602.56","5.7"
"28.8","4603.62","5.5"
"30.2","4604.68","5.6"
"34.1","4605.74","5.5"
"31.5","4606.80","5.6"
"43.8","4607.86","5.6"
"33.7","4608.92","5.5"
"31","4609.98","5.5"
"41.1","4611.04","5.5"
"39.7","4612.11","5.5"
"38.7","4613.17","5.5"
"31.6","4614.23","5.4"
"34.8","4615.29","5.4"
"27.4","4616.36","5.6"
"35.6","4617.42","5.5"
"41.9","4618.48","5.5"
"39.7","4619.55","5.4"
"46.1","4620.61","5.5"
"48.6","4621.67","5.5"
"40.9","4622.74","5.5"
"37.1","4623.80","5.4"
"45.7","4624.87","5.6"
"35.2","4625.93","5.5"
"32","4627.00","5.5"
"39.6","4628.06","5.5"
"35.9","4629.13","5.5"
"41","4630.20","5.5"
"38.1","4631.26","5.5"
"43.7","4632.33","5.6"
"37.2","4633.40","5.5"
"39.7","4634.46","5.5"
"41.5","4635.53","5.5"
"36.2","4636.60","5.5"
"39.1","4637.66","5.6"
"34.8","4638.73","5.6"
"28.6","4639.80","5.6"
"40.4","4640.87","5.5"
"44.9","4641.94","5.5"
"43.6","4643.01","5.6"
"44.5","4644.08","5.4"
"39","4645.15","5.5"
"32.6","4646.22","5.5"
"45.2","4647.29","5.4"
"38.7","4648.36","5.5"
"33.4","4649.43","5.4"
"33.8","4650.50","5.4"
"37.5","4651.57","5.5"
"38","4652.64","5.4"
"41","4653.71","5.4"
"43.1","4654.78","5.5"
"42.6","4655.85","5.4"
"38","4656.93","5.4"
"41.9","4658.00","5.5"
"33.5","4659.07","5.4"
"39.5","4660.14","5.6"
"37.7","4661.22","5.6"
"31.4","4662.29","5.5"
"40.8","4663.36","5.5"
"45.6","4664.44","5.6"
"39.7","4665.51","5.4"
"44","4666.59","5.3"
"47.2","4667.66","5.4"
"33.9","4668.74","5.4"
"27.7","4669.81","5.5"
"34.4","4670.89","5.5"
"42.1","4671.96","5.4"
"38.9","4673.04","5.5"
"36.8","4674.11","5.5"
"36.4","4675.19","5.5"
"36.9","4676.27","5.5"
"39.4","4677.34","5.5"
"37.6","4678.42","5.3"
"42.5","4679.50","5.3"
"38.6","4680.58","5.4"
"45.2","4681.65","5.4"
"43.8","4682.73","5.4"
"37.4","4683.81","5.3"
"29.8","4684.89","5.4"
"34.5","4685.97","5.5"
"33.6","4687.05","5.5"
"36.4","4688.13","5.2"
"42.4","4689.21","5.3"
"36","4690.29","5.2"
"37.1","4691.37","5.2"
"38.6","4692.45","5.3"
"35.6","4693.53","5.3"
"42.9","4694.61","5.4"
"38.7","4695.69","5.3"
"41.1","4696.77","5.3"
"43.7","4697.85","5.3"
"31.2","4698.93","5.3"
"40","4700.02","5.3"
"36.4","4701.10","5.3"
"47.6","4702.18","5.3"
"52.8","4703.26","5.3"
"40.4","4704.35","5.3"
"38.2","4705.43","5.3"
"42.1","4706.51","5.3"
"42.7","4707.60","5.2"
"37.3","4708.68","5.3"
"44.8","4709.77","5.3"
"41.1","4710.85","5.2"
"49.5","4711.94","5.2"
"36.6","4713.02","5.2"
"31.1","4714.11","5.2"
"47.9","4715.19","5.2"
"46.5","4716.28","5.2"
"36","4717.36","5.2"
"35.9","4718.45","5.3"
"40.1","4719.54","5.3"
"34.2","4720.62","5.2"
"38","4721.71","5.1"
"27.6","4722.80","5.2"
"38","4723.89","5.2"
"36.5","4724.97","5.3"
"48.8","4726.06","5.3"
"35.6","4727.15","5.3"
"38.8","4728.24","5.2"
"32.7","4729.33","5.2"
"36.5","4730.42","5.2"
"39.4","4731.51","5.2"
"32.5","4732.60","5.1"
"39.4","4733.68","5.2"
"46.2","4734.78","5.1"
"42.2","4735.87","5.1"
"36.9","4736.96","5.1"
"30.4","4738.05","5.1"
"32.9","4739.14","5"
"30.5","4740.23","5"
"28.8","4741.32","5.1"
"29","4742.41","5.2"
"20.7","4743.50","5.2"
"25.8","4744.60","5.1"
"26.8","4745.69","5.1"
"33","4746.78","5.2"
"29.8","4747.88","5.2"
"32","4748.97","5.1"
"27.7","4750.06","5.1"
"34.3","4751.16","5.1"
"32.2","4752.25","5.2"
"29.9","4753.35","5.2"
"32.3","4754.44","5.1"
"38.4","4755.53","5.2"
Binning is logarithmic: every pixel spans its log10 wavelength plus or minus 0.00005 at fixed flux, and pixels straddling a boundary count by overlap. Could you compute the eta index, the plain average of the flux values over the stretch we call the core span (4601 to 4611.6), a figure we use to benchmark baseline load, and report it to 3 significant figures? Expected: 33.8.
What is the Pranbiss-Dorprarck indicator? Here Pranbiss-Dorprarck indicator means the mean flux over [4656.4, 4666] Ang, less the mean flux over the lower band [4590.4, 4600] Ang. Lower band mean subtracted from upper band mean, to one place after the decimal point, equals 1.4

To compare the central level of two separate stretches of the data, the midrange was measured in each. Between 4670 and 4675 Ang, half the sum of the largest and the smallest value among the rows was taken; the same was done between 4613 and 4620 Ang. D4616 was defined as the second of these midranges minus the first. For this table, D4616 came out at -3.6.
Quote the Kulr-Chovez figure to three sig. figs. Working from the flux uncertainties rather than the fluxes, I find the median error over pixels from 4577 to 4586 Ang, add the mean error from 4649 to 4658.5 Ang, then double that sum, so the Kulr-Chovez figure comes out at 22.1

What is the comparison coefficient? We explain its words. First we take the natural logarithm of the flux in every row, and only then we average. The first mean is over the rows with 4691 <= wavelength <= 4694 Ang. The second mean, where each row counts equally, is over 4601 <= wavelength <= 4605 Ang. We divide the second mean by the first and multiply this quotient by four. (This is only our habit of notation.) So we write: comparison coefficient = 3.78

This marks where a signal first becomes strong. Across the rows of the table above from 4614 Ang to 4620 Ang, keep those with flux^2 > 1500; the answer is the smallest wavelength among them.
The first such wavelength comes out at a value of 4618.48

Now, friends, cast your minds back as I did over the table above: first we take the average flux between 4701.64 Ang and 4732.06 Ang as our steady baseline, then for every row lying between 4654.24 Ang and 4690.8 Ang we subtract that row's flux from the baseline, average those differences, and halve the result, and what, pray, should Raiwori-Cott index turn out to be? 0.7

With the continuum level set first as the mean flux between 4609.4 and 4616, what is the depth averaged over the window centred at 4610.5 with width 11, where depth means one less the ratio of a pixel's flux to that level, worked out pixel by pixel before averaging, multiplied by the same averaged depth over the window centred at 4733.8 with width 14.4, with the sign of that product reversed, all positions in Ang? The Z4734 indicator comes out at 0.000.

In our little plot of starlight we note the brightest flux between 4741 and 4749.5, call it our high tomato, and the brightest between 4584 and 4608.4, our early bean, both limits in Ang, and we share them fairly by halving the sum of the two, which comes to 39.3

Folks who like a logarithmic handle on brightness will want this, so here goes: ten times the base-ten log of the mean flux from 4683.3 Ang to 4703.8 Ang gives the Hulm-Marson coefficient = 15.88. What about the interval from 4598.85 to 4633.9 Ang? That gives 15.66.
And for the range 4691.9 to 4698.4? 16.03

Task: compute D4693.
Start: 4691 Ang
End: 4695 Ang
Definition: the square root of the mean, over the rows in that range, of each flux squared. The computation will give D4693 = 39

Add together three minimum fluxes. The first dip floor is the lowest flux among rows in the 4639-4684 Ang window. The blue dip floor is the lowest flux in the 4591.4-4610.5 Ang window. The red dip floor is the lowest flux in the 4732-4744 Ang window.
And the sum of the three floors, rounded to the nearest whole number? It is 77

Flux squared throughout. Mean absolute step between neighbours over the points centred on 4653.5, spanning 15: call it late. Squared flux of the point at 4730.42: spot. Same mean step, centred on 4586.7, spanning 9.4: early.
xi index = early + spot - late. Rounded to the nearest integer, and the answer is 1235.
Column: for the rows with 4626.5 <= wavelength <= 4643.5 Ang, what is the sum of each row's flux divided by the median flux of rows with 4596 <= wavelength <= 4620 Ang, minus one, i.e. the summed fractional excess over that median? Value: 1.7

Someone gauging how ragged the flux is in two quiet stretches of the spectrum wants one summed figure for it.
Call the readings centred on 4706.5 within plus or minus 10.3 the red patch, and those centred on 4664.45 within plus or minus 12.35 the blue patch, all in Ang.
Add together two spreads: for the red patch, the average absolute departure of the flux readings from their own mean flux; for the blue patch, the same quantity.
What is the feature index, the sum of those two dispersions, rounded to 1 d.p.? 8.1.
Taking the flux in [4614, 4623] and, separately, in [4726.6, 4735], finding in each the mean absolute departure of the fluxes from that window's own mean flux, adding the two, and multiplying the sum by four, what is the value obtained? 35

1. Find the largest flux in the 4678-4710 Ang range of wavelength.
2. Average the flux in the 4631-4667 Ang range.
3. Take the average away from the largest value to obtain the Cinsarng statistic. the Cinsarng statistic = 13.7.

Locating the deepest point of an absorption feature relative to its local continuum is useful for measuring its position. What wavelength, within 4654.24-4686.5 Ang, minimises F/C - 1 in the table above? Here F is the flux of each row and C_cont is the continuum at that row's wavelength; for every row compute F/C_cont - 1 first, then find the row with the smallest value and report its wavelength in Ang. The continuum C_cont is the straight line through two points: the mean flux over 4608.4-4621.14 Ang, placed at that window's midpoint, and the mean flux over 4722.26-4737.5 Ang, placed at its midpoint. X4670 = 4669.81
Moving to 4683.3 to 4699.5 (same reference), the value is 4684.89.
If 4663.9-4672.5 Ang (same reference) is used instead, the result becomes 4669.81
